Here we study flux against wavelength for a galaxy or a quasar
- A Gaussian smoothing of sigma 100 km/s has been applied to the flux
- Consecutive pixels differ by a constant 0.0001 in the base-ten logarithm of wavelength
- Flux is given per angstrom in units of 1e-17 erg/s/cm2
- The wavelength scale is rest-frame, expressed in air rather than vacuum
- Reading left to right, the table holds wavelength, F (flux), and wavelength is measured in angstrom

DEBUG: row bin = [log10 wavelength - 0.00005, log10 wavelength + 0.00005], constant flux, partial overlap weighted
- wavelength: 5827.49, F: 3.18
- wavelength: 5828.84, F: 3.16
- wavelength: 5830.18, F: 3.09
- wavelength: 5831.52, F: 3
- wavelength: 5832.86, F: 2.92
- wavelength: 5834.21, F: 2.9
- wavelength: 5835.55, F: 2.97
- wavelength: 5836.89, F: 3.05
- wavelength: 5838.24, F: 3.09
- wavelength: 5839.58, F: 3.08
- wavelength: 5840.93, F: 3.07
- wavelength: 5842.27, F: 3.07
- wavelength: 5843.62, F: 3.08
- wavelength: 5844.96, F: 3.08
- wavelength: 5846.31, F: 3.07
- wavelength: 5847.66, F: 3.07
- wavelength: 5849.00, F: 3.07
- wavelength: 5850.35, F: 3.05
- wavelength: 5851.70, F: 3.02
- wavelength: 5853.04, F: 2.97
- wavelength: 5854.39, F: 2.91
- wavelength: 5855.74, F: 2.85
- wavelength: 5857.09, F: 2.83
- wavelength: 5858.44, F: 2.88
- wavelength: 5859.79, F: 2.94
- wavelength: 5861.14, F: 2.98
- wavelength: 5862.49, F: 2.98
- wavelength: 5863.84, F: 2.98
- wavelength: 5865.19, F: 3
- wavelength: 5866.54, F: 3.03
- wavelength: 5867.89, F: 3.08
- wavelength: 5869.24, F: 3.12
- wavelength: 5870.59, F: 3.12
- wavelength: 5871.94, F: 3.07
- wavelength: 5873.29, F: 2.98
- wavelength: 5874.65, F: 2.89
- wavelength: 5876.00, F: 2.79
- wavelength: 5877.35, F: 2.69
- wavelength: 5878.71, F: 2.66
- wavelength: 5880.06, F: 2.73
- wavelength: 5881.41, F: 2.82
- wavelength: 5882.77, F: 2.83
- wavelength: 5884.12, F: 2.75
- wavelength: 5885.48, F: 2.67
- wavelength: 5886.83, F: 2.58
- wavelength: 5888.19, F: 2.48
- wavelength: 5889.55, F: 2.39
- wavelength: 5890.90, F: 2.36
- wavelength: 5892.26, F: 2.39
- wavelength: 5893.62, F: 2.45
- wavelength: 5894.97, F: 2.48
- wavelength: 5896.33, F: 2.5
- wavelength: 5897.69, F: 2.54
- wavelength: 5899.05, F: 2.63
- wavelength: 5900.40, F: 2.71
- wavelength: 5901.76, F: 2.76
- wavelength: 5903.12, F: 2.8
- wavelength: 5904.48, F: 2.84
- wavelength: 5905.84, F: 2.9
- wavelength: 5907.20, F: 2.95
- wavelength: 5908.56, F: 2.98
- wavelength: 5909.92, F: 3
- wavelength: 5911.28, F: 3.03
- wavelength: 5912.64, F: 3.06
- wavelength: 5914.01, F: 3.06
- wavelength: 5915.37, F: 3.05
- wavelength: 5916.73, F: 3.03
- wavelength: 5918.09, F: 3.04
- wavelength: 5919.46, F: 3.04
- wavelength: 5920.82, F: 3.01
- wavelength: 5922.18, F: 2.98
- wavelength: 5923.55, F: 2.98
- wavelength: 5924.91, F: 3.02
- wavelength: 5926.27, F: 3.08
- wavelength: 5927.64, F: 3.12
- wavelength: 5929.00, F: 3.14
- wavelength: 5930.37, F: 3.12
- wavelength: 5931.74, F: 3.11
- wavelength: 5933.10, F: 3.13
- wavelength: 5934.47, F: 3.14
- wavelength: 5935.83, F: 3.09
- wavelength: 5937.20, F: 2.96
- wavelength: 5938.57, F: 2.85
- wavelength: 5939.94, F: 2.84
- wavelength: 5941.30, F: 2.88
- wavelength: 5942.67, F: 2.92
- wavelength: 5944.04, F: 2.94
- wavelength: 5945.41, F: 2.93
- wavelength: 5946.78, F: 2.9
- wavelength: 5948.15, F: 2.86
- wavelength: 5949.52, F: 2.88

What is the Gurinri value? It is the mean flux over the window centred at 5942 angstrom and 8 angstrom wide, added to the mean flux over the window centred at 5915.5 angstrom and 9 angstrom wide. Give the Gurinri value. 5.94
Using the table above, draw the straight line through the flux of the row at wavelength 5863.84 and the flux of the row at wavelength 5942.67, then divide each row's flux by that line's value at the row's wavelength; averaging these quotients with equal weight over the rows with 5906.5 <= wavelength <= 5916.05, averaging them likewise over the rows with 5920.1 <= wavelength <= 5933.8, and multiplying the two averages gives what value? 1.07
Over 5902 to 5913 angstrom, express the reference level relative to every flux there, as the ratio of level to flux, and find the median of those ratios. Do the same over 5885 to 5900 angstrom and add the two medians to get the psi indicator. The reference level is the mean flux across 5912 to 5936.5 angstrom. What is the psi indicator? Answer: 2.27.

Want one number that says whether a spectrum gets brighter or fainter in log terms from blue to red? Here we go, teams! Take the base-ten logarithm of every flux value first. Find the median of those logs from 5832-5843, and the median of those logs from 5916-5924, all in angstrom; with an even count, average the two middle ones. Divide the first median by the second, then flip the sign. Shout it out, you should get -1.01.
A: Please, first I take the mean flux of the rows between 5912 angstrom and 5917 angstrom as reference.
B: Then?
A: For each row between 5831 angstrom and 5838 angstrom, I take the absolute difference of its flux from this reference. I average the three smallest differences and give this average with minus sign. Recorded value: -0.043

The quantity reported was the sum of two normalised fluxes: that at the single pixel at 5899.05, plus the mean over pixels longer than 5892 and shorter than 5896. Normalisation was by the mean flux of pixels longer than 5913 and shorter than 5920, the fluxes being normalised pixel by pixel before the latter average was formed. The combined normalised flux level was 1.67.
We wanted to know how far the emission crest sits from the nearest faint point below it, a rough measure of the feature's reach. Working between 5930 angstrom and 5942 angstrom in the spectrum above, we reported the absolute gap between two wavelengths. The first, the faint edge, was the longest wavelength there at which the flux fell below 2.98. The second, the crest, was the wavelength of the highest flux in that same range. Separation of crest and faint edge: 6.8 angstrom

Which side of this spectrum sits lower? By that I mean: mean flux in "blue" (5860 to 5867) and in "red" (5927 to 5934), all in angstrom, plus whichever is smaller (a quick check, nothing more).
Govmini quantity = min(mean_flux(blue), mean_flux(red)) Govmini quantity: 2.99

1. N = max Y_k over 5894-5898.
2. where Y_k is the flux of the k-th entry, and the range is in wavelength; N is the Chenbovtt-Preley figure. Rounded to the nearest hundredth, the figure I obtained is 2.54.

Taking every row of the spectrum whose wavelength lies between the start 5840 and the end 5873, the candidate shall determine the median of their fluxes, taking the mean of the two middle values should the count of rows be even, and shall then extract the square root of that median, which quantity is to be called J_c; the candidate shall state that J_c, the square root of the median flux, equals 1.74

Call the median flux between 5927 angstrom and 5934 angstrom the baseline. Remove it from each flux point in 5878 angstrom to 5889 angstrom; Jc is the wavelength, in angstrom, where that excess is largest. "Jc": 5882.77 angstrom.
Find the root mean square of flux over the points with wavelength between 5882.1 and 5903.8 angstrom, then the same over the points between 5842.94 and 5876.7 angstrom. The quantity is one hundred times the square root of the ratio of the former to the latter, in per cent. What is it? 93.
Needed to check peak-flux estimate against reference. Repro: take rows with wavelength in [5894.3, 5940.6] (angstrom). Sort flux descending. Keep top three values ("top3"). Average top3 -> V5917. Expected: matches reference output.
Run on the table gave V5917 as 3.14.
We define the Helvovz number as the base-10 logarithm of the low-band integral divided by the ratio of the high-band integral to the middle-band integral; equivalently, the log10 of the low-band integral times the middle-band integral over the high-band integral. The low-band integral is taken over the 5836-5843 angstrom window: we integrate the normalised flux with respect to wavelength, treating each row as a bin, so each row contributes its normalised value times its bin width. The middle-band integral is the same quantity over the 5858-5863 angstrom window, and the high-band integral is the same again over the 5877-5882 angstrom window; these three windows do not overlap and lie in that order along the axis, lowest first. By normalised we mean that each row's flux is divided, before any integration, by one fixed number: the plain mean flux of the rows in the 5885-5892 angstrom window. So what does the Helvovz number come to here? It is 1.0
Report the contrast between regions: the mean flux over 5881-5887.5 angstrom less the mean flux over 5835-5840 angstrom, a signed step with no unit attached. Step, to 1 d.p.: -0.3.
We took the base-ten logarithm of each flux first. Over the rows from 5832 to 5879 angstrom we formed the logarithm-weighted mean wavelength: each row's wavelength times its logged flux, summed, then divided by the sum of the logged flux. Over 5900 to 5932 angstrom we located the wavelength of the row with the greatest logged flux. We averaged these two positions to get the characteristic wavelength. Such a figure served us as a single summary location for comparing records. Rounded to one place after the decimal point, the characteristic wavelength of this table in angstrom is 5892.3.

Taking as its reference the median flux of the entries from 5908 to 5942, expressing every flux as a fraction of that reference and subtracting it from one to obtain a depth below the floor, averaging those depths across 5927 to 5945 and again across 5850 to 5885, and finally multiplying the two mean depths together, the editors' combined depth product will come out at 0.0003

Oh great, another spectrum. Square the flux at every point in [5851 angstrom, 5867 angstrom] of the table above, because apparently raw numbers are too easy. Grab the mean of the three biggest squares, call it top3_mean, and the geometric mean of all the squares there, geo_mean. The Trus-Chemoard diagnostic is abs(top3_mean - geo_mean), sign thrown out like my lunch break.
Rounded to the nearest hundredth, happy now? 0.42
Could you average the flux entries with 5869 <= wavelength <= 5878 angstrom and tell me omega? 2.95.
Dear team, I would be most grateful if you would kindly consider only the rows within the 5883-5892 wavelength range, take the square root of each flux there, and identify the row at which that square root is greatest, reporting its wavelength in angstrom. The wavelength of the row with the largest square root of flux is 5884.12 angstrom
